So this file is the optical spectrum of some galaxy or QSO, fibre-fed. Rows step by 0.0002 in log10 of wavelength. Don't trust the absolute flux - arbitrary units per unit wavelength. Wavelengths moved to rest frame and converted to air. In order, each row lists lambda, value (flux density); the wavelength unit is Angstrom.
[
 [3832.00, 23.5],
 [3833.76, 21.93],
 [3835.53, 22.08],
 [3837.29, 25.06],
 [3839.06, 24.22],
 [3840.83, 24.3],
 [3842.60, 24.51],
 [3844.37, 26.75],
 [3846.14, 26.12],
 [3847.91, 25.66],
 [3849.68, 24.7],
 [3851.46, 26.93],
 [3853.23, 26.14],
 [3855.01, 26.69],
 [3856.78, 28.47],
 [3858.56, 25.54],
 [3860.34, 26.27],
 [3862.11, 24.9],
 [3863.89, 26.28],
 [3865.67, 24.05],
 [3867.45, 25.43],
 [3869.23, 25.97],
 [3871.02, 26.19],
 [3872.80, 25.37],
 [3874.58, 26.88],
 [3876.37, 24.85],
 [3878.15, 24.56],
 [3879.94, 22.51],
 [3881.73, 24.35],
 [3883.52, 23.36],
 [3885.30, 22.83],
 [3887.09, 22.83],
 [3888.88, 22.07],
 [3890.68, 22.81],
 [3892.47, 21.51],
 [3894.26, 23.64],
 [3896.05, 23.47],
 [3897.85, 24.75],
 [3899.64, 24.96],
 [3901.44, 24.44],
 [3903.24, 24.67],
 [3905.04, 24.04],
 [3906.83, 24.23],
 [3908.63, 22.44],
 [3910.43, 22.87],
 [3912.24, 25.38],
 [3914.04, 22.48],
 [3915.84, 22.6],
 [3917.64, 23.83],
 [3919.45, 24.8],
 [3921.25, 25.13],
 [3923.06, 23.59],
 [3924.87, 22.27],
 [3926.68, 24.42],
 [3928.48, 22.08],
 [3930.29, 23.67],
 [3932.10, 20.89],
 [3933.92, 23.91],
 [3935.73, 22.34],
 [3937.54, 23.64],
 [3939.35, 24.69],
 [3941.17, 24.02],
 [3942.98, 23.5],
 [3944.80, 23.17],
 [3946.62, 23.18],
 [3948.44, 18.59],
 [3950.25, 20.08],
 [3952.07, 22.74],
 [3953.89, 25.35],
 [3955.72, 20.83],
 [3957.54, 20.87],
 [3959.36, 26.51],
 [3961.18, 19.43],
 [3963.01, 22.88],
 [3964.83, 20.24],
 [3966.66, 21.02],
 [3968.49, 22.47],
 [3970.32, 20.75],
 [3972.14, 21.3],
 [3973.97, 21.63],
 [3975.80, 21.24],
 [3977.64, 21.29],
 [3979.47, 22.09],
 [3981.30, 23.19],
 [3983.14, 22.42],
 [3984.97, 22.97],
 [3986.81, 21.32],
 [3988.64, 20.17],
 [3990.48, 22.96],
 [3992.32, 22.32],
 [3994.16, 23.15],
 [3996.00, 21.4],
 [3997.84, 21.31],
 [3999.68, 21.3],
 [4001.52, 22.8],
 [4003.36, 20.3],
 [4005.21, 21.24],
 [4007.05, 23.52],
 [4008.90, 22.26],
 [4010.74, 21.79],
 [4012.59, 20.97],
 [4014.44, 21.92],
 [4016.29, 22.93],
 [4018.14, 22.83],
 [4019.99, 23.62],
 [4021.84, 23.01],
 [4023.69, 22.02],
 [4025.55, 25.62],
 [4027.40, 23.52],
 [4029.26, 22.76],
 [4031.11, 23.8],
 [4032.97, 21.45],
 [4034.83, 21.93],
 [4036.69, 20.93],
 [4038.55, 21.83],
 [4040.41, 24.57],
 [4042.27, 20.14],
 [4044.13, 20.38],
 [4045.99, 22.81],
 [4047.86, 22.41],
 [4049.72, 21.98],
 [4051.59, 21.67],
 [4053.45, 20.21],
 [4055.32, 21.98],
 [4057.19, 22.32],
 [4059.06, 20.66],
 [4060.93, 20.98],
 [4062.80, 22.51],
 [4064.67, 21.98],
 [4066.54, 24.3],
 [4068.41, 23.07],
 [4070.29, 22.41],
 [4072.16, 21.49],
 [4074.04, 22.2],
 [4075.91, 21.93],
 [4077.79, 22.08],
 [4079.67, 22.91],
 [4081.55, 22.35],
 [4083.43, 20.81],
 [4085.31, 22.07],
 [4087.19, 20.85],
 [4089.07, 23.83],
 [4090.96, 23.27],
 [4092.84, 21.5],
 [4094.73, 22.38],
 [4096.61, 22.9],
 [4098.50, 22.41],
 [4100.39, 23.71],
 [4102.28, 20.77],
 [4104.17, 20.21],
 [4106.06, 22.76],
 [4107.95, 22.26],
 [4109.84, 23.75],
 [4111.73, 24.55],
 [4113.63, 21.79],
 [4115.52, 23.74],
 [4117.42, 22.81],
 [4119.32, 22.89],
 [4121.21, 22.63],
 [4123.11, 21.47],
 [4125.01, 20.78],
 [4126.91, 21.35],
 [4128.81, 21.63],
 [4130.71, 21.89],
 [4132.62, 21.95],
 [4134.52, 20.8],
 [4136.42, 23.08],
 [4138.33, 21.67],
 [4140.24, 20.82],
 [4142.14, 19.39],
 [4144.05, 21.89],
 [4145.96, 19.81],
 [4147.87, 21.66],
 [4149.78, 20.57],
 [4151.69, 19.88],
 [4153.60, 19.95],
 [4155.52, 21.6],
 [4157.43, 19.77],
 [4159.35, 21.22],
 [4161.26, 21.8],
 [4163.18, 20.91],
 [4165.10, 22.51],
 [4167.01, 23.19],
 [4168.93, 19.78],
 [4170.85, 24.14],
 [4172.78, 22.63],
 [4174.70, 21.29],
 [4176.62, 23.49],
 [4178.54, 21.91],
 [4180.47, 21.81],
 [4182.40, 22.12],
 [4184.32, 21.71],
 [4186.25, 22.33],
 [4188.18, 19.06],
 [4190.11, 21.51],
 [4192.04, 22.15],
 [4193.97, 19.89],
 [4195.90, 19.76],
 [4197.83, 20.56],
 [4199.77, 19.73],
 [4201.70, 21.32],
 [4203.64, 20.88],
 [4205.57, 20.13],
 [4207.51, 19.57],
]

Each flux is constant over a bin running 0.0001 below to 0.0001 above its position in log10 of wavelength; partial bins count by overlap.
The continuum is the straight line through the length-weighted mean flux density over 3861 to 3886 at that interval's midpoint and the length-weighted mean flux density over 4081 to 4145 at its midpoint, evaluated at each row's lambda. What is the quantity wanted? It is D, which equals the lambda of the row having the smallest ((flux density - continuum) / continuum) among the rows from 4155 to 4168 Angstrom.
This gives 4157.43 Angstrom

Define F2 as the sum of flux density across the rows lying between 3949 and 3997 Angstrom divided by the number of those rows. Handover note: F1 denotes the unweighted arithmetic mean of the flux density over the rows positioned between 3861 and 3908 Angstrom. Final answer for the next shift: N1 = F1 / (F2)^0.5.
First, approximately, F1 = 24.3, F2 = 21.9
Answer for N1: 5.2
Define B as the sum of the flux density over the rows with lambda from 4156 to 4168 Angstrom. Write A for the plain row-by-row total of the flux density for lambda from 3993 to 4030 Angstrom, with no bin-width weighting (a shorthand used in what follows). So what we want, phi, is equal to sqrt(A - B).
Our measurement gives 18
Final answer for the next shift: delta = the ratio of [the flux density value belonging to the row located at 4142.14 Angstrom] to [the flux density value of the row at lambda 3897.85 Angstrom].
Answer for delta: 0.78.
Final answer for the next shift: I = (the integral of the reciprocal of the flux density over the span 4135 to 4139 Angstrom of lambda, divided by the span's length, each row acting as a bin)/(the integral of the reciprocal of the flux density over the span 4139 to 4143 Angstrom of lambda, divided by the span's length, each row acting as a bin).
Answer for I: 0.91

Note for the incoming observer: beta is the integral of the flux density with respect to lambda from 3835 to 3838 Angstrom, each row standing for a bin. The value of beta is 71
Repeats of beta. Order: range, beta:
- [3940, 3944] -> 95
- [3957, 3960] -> 71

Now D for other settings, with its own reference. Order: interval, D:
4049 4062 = 4053.45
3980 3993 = 3988.64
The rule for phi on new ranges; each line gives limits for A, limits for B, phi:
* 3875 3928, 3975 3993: 22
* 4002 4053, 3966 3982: 20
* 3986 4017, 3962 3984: 11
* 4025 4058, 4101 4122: 12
